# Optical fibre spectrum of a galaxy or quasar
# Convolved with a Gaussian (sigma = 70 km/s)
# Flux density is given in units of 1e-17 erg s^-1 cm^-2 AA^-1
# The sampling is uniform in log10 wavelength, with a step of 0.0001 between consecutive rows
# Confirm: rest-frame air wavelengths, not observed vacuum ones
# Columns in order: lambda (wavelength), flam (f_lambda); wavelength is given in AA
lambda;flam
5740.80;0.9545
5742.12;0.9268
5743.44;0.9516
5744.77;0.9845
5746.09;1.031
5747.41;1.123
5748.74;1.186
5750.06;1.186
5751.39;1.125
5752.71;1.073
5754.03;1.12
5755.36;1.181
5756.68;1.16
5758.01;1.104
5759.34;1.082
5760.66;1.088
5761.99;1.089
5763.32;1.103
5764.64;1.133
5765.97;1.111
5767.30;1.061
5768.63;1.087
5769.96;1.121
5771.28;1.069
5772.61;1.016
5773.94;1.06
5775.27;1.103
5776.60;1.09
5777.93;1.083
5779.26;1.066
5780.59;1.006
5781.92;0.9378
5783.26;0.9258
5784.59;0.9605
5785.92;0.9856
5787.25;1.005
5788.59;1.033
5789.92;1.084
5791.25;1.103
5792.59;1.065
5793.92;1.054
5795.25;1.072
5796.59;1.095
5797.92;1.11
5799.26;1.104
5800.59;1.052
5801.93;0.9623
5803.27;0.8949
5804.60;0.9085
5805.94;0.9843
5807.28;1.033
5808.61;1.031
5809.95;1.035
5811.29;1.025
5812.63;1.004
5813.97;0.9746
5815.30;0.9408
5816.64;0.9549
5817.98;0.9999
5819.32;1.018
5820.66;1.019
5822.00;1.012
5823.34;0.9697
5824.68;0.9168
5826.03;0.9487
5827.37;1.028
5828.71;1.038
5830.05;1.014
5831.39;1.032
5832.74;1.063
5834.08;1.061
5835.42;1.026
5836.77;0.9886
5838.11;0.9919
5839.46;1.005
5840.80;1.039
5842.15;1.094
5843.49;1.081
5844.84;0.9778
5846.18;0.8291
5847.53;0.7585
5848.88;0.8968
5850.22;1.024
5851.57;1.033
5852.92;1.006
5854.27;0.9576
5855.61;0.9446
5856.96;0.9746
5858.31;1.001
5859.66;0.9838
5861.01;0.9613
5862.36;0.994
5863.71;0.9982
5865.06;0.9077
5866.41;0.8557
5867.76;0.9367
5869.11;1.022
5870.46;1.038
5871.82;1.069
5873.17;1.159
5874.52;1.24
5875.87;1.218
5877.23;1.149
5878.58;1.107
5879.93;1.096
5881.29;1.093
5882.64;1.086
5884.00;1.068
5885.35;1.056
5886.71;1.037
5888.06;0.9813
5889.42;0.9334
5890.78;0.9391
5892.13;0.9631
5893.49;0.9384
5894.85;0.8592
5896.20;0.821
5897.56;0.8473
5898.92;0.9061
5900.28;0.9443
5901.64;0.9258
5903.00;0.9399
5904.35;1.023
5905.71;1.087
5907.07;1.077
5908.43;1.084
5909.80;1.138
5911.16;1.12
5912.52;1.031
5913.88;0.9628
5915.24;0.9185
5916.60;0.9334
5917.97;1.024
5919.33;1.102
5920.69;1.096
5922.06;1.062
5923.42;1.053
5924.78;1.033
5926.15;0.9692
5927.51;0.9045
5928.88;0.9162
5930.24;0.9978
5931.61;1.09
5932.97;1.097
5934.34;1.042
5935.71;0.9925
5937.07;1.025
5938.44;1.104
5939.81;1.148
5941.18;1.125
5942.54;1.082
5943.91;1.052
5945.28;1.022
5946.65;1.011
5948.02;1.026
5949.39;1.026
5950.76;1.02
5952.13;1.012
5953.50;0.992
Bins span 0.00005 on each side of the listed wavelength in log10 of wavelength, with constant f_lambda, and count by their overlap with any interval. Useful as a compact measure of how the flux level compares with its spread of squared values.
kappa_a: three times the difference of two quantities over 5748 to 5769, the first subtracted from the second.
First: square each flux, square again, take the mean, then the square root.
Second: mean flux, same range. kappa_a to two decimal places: -0.41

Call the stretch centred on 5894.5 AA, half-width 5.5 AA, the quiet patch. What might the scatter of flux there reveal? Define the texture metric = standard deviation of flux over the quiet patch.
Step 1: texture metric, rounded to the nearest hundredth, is 0.05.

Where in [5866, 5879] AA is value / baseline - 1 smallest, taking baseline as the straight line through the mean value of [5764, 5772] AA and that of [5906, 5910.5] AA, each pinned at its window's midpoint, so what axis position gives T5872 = 5866.41 AA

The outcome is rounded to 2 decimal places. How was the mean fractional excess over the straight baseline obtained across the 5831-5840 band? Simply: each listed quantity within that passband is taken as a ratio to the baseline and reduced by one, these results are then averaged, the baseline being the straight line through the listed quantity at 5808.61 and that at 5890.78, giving 0.02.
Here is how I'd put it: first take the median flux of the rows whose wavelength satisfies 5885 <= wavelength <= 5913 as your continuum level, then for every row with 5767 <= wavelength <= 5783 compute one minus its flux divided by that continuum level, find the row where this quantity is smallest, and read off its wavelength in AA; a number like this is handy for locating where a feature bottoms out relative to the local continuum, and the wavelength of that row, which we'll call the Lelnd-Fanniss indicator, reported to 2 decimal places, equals 5769.96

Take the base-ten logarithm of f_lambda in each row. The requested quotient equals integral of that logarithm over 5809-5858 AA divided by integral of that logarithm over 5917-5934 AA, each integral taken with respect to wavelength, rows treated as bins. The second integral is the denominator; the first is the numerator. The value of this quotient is -1.3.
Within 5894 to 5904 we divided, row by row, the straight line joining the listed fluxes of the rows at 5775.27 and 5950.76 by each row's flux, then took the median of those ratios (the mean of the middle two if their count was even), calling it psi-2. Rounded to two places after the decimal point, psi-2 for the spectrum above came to 1.15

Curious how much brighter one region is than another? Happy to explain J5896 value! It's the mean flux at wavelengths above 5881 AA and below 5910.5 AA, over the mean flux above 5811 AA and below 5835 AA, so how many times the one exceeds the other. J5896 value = 0.99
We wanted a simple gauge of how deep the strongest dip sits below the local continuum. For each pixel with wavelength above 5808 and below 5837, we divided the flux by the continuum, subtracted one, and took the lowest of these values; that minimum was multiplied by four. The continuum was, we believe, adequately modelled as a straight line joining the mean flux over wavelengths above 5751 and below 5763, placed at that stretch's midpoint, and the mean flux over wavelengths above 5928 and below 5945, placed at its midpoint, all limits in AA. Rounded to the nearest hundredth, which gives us -0.64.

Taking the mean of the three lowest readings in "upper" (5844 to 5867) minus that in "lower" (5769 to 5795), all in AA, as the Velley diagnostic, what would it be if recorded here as -0.127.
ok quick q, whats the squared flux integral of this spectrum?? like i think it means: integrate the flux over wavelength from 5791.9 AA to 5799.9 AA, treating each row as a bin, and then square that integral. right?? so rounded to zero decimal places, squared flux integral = 75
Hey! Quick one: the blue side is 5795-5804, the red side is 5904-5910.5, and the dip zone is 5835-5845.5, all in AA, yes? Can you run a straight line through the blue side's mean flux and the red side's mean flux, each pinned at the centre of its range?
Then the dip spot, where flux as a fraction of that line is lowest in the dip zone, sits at 5844.84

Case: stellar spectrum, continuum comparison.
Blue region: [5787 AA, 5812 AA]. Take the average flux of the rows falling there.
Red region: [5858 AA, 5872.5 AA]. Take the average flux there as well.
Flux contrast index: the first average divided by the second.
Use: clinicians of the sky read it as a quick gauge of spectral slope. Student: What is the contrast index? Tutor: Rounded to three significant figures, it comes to 1.06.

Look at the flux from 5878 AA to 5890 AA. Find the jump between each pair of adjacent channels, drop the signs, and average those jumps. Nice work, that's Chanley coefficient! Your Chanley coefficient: 0.022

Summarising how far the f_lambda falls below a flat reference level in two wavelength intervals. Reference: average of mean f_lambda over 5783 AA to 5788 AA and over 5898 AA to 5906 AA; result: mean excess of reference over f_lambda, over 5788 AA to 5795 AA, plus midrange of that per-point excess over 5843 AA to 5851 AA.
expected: -0.05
